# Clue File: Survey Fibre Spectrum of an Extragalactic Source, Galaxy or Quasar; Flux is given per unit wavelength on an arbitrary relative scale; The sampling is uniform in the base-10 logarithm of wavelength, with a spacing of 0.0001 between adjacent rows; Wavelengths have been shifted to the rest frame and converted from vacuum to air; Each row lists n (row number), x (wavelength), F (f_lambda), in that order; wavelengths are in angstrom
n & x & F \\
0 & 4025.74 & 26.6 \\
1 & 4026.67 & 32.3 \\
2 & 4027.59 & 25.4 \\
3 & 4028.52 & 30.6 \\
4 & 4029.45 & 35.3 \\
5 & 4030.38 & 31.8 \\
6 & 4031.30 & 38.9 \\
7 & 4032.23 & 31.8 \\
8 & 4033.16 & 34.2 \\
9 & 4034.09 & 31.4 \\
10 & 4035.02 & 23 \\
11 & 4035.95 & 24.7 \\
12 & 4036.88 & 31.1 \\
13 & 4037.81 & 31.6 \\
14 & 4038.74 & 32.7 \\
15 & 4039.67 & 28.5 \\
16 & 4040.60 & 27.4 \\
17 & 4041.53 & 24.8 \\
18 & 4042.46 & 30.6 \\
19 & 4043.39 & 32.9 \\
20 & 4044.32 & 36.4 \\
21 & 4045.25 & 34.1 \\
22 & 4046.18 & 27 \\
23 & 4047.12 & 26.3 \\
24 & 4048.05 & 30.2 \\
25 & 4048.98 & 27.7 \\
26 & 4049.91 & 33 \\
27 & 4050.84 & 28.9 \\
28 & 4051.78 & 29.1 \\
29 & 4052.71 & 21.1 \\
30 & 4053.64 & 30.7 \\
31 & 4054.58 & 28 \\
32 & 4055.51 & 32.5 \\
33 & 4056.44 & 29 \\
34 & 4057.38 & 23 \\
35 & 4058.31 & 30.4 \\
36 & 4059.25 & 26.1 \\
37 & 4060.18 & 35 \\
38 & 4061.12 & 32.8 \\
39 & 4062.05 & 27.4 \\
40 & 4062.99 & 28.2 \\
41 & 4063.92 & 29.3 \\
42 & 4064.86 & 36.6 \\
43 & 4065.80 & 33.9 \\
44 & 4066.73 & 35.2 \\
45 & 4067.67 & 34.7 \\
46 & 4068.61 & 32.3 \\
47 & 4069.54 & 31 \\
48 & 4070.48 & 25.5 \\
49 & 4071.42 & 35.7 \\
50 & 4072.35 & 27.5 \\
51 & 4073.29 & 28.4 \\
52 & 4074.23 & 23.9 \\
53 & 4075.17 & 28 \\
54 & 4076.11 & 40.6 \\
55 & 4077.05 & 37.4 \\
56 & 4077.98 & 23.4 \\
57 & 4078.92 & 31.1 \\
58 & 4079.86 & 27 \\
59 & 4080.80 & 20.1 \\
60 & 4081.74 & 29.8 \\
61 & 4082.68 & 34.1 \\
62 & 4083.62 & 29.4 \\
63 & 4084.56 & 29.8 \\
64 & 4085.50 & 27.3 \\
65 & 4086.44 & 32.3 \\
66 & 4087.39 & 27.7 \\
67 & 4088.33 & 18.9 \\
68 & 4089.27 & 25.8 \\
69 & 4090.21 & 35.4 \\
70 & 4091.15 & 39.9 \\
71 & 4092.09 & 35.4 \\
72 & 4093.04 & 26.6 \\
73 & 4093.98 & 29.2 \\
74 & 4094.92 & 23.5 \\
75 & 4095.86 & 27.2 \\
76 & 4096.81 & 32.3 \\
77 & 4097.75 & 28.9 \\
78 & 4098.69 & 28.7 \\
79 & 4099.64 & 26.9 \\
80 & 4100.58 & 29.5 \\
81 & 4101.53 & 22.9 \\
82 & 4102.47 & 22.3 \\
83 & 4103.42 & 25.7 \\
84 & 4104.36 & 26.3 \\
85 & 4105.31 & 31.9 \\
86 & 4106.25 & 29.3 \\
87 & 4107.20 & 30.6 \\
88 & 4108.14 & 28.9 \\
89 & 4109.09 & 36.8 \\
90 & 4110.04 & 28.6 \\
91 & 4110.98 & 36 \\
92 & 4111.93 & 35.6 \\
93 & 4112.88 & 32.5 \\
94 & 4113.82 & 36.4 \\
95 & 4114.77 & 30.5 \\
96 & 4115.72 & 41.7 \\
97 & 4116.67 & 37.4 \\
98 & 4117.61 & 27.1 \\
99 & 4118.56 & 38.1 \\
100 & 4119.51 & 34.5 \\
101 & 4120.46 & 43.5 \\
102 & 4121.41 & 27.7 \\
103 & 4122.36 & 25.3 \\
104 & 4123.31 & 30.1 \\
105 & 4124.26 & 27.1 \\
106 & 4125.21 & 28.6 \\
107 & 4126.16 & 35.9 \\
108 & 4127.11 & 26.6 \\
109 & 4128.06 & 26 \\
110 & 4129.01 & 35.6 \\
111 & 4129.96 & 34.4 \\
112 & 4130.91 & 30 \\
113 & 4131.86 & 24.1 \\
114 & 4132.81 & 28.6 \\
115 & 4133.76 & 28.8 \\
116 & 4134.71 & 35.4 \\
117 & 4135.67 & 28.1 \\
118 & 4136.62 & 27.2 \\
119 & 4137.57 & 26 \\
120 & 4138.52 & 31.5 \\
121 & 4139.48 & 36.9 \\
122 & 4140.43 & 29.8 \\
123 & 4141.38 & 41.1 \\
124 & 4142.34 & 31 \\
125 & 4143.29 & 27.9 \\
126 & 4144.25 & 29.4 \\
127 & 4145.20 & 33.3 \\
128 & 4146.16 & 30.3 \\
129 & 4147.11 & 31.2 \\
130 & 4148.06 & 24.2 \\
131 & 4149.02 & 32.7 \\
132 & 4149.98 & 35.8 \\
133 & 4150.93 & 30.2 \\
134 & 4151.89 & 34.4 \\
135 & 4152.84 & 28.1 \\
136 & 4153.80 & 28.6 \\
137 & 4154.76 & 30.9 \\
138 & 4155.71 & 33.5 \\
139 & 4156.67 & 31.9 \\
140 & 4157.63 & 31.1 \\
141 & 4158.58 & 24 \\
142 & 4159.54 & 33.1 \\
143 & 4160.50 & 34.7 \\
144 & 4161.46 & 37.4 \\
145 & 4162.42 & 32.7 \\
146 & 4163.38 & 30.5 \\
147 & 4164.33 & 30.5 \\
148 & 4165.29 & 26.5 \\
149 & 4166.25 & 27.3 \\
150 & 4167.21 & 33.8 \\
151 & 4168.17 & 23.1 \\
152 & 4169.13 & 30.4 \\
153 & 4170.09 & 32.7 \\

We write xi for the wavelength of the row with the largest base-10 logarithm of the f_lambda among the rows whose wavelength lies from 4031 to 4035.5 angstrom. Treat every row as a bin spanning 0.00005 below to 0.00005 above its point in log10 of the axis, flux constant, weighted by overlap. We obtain 4031.30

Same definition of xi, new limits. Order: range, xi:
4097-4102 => 4100.58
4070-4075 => 4071.42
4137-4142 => 4141.38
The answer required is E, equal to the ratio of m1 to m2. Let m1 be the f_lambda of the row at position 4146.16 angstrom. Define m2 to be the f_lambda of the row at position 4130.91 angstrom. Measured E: 1.01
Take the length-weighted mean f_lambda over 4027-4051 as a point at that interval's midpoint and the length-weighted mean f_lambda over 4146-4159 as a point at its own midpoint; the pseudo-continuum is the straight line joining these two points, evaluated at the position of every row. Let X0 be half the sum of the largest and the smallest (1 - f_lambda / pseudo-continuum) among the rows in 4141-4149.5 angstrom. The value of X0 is -0.07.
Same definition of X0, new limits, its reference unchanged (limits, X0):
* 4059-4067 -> -0.03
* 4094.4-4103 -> 0.10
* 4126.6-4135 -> 0.02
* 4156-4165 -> 0.00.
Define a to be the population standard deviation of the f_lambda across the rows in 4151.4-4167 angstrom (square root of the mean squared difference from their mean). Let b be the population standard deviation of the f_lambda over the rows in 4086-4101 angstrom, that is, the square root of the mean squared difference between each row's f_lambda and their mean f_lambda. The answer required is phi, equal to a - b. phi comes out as -1.5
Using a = 3.34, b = 4.87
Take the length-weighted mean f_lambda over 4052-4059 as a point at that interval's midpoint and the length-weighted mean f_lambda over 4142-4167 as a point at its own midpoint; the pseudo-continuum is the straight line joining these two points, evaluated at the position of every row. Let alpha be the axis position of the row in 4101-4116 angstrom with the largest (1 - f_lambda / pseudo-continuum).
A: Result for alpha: 4102.47 angstrom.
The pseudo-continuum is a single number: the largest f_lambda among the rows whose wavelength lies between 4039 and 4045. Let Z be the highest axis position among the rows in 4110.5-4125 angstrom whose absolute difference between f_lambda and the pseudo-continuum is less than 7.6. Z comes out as 4123.31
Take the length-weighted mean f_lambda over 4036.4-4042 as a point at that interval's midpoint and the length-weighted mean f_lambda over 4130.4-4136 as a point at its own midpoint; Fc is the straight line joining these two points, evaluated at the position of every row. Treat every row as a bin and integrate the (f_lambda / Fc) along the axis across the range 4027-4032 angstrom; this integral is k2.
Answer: 5.5 angstrom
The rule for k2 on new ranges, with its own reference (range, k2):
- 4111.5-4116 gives 5.4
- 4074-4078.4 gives 4.7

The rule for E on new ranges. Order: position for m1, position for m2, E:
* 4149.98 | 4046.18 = 1.33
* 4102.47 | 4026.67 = 0.69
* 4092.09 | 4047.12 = 1.35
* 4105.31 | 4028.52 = 1.04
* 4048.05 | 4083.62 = 1.03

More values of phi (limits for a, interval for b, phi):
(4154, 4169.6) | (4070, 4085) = -1.5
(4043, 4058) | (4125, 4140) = -0.2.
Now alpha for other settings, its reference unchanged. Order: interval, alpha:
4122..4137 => 4131.86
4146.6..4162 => 4158.58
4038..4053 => 4052.71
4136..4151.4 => 4148.06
